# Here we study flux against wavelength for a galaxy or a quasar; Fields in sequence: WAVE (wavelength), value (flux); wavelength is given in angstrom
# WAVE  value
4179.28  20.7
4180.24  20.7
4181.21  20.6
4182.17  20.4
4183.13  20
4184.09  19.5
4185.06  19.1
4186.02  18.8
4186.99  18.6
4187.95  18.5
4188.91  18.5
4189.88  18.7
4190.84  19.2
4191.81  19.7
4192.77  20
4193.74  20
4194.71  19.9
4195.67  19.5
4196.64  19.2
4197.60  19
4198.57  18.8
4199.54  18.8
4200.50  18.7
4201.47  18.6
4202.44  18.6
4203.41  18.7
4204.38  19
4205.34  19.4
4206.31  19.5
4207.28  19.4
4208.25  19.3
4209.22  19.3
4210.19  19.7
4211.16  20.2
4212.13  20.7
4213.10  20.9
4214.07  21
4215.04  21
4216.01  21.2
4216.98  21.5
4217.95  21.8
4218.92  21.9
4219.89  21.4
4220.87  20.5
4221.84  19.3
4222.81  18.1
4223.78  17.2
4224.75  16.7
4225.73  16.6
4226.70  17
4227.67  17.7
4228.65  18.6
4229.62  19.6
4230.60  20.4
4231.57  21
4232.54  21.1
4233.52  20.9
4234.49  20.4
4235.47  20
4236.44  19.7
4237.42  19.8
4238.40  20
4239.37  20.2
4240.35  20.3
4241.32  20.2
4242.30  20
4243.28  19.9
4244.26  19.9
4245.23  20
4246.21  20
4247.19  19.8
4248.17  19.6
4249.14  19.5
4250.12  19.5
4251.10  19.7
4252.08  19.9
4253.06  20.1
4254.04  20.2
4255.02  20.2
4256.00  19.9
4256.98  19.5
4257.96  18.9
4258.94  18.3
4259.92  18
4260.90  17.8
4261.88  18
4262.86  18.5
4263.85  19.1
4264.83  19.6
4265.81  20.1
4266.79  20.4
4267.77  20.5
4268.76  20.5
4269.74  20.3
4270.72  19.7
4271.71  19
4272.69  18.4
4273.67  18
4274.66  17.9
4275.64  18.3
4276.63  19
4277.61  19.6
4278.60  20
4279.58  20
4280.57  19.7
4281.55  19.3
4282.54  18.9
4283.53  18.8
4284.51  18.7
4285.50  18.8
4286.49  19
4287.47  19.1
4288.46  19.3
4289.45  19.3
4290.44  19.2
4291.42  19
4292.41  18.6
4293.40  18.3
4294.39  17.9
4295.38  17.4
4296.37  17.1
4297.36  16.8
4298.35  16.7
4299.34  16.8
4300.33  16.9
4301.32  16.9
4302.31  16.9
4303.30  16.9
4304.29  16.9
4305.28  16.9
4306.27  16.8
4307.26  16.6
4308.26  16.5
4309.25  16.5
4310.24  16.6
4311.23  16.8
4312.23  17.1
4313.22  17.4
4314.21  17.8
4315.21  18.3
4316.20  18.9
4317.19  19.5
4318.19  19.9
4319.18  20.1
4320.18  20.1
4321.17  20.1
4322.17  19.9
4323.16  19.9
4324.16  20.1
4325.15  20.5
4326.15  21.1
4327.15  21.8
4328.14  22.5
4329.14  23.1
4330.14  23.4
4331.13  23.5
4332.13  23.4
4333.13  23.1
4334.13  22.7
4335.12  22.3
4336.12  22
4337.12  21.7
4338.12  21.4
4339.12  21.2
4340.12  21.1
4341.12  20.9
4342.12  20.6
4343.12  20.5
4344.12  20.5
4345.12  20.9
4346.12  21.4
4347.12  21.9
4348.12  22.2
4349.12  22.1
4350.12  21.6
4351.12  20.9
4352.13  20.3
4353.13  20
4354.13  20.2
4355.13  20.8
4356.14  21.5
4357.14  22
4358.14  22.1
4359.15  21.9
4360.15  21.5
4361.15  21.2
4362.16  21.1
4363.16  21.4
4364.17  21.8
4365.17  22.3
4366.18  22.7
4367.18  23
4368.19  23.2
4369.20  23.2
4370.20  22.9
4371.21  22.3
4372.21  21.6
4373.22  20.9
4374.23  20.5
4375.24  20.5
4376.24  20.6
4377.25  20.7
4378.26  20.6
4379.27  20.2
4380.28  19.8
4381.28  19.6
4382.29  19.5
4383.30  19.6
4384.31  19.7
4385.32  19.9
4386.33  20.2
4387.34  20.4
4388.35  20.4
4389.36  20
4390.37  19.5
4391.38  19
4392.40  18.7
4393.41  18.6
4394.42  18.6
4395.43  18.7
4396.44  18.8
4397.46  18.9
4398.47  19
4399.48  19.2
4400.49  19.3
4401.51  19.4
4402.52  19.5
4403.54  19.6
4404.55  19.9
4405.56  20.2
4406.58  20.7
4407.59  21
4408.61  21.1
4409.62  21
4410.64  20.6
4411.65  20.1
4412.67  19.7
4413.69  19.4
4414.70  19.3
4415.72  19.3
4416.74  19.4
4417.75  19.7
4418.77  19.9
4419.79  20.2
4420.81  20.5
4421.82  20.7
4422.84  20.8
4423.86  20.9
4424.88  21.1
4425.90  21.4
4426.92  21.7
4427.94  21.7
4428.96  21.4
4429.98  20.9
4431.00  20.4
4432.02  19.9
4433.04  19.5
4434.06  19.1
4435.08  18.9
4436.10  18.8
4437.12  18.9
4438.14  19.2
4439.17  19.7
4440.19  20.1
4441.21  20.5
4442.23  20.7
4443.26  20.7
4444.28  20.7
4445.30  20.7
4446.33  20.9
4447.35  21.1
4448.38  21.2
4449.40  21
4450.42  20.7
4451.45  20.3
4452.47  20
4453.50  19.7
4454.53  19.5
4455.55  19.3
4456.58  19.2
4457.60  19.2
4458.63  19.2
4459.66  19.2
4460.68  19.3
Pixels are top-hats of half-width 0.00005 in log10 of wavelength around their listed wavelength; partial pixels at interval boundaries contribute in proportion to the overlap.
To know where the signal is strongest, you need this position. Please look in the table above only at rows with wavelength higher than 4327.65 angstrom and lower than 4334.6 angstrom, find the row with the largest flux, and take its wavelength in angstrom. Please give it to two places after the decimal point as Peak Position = 4331.13 angstrom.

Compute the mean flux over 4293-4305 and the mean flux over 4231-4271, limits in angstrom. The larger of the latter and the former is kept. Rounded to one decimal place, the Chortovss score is 19.8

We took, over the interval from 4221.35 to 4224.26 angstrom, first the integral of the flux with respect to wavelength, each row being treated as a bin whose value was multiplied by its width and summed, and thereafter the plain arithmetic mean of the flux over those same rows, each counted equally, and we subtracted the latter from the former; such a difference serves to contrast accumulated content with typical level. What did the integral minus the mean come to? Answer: 35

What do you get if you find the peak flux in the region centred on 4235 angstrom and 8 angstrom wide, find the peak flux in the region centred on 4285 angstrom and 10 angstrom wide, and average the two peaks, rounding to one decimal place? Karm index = 20.4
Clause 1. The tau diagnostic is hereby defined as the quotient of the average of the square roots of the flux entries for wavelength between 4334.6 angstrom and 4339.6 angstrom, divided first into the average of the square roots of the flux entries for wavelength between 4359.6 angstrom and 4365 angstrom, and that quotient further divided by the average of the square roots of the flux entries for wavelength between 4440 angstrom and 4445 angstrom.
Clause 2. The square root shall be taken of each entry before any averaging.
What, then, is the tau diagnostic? 0.219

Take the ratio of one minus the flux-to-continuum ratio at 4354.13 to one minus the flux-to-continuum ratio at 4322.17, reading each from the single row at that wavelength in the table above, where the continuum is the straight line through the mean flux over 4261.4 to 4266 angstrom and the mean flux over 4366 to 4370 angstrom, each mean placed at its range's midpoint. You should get 1.6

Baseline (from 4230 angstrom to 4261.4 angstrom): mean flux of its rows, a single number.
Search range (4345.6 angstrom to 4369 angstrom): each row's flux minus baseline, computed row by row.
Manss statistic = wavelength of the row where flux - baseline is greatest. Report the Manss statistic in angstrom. 4368.19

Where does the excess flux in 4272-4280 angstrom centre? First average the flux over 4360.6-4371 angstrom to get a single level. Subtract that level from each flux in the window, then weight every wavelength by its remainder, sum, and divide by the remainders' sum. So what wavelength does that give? 4275.6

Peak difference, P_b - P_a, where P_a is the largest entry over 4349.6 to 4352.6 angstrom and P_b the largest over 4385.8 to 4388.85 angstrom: -1.2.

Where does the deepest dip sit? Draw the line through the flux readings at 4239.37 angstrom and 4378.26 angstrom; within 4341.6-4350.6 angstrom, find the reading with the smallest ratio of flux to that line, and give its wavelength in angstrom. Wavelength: 4344.12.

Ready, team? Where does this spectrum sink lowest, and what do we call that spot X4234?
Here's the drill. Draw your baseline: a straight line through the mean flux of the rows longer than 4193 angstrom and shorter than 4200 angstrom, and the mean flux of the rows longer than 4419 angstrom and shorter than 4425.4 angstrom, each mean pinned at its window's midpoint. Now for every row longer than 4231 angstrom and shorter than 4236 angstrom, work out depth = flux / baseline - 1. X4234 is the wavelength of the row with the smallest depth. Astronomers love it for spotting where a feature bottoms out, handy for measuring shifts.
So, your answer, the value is 4235.47 angstrom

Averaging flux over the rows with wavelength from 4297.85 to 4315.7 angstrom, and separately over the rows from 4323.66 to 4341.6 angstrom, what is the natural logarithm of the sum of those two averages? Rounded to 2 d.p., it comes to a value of 3.66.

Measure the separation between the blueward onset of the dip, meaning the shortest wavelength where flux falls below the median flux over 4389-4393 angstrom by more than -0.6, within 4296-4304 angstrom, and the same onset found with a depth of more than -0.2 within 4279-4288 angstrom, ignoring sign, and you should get 14.8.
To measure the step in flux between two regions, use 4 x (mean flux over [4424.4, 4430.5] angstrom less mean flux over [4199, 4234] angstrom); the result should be 7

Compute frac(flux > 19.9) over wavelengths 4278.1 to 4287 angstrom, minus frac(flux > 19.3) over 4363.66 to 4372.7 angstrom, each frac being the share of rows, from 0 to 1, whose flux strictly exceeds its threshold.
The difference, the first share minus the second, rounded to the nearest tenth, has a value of -0.8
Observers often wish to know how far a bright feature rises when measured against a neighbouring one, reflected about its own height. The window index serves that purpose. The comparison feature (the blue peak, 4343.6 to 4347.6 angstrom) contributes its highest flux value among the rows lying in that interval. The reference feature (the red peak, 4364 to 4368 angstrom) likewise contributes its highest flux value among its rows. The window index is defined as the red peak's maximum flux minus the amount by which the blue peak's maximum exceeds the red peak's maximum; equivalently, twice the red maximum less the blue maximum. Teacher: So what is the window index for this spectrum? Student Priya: 24.1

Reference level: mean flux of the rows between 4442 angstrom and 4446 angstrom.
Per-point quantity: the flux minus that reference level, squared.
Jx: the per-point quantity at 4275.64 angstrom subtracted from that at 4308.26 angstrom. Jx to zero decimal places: 12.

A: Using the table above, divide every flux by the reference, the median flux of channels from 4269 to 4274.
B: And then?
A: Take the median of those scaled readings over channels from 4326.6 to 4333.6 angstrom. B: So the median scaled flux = 1.22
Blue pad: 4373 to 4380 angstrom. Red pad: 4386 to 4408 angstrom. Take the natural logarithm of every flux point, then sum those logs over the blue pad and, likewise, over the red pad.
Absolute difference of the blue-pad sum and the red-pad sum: 44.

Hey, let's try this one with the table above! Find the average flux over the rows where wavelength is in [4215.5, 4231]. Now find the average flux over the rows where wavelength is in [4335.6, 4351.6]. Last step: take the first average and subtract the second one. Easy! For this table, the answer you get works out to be -2.0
